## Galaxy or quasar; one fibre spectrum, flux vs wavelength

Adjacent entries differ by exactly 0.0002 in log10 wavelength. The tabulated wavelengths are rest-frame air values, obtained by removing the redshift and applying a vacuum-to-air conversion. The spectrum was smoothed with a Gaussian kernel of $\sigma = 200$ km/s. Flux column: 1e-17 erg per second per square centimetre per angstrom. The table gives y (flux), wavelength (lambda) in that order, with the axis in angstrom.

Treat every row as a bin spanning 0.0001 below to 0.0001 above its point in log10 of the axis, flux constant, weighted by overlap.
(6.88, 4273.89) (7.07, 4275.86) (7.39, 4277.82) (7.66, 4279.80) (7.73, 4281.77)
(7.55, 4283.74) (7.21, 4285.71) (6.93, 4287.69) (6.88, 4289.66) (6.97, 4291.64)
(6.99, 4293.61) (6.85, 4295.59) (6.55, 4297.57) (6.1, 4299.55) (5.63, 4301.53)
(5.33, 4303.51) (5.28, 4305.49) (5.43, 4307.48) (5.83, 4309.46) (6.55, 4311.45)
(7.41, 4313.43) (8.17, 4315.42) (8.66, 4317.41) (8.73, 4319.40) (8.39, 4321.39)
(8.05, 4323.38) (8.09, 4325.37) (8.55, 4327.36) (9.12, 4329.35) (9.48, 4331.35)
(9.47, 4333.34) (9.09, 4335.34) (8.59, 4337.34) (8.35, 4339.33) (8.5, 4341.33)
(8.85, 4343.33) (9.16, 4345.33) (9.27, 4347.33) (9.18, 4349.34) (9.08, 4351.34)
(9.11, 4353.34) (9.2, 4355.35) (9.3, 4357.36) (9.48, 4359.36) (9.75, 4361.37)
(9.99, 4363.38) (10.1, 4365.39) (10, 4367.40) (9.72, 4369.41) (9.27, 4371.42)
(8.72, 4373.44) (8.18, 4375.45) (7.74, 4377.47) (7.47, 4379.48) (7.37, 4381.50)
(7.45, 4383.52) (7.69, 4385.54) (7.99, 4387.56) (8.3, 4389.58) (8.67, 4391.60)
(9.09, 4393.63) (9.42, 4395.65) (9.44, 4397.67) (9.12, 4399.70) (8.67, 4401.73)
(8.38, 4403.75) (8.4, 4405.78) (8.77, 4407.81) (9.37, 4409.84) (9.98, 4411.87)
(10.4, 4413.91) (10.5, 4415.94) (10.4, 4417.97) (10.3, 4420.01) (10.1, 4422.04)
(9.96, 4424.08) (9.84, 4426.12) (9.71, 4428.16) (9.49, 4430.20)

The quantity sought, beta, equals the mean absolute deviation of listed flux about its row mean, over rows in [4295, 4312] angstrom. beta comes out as 0.50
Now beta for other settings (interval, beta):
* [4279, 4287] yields 0.16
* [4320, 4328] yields 0.20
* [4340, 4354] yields 0.20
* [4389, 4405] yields 0.38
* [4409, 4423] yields 0.29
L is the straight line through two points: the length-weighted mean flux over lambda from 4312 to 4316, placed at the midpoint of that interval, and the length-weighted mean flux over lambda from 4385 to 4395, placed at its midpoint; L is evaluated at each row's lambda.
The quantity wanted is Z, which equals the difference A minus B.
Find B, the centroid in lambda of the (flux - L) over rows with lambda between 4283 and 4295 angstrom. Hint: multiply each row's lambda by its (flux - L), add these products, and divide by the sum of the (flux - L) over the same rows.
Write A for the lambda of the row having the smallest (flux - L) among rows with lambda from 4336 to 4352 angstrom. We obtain 48.0 angstrom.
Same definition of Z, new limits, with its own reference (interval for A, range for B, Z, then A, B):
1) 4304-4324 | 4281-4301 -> 8.2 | 4305.49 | 4297.3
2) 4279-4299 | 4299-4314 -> -7.9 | 4297.57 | 4305.4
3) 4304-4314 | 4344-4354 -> -43.7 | 4305.49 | 4349.2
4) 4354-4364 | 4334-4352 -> 11.3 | 4355.35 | 4344.0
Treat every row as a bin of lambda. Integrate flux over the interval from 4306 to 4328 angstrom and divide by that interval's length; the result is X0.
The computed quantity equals 7.6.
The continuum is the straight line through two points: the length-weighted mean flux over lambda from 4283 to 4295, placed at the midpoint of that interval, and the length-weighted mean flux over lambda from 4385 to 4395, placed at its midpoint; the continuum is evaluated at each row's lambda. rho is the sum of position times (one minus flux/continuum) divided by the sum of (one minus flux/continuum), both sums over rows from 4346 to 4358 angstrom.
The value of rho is 4352.2 angstrom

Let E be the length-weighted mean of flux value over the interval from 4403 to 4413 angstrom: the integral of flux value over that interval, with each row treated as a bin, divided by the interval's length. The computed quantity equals 9.00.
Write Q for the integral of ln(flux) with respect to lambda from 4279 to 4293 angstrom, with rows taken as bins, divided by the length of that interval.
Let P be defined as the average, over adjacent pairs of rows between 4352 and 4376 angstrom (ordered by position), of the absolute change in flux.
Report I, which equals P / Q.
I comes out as 0.133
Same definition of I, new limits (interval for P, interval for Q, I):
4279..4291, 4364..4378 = 0.083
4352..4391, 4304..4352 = 0.124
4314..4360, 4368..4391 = 0.115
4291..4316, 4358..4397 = 0.178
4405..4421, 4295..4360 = 0.159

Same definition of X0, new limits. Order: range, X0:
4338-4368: 9.3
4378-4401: 8.4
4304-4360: 8.3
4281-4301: 6.9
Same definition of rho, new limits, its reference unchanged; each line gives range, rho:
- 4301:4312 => 4305.9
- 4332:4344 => 4337.4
